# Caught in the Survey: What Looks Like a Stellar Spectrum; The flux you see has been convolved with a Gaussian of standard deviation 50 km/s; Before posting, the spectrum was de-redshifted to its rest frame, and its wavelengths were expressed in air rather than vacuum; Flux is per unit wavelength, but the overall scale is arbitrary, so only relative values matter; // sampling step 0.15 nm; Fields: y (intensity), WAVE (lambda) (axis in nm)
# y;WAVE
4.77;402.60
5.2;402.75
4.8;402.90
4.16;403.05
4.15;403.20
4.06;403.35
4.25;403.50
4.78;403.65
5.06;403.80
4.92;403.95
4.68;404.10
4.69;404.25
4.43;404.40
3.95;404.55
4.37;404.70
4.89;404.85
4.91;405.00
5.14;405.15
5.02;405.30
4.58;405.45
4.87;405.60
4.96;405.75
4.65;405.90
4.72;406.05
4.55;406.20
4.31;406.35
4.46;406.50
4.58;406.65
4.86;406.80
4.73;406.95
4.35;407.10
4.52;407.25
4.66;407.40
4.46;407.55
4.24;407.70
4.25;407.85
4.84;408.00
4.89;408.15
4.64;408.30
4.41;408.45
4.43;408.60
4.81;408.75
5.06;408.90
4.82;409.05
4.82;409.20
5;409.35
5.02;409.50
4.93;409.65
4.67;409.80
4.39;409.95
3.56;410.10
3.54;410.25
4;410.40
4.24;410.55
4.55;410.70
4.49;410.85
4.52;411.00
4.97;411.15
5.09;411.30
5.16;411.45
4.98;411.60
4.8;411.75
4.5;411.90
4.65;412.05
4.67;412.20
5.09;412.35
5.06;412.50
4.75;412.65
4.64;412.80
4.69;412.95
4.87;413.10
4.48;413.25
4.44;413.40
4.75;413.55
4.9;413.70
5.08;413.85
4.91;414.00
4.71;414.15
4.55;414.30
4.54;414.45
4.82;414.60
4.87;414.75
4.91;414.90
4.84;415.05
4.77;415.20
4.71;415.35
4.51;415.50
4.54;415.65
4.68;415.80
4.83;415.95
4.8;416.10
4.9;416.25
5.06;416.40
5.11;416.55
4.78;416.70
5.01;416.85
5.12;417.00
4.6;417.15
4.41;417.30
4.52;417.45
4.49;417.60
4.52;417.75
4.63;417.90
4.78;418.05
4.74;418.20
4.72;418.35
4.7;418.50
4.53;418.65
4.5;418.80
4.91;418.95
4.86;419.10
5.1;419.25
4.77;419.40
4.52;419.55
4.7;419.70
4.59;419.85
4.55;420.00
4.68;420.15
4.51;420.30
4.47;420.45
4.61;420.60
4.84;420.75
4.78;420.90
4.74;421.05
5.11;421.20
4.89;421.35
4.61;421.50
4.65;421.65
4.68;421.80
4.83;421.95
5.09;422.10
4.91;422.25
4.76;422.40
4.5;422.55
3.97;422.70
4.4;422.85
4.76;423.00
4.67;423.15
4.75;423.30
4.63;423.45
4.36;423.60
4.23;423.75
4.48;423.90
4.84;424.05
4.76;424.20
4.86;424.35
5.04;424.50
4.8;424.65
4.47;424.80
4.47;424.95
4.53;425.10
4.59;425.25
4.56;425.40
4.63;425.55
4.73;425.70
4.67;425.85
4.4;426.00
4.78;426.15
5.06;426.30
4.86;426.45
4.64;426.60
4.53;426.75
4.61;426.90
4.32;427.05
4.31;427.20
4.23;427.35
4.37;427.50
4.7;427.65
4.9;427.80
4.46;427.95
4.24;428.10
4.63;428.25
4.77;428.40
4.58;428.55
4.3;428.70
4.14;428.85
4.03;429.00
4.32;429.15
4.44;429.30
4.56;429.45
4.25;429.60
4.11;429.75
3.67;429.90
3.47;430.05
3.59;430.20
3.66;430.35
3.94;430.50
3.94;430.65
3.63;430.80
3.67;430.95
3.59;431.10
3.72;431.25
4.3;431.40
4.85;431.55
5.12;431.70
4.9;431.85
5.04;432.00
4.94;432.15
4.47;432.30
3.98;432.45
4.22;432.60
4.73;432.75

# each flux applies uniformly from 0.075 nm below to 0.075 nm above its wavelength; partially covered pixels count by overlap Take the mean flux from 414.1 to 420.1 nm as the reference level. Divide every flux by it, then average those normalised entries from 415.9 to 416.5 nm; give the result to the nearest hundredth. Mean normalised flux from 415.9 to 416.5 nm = 1.04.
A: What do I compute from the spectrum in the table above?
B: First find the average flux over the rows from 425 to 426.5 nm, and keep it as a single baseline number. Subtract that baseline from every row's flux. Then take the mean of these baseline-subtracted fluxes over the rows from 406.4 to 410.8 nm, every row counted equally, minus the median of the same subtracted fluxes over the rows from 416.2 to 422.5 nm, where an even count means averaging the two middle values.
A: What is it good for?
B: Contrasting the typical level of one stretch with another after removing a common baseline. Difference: -0.19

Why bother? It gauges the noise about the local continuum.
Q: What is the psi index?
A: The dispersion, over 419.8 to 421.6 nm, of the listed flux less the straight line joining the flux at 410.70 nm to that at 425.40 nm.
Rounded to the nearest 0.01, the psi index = 0.18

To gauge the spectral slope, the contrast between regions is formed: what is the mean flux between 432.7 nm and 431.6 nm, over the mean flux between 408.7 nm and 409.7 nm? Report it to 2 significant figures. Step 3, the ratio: 0.95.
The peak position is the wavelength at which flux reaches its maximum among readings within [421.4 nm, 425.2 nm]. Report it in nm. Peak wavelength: 422.10 nm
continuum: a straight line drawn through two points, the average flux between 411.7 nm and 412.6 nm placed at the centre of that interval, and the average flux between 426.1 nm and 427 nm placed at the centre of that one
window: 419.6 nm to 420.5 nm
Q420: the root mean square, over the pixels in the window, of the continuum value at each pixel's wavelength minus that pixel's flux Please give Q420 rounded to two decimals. 0.20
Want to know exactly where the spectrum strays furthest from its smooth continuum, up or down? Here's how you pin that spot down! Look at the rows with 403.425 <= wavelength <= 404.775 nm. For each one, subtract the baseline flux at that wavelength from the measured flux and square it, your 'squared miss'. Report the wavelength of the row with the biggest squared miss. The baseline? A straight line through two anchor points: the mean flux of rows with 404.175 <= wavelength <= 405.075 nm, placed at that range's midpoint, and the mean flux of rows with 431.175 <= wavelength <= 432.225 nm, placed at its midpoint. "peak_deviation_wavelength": 404.55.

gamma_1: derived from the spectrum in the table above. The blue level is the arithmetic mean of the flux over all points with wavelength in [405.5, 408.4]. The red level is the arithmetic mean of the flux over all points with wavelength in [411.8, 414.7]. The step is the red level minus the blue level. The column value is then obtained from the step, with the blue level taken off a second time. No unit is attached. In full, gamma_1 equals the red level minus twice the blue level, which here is -4.47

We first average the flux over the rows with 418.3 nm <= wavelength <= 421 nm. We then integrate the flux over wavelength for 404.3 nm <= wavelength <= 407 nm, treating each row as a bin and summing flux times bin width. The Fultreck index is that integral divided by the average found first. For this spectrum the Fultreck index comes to 2.69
